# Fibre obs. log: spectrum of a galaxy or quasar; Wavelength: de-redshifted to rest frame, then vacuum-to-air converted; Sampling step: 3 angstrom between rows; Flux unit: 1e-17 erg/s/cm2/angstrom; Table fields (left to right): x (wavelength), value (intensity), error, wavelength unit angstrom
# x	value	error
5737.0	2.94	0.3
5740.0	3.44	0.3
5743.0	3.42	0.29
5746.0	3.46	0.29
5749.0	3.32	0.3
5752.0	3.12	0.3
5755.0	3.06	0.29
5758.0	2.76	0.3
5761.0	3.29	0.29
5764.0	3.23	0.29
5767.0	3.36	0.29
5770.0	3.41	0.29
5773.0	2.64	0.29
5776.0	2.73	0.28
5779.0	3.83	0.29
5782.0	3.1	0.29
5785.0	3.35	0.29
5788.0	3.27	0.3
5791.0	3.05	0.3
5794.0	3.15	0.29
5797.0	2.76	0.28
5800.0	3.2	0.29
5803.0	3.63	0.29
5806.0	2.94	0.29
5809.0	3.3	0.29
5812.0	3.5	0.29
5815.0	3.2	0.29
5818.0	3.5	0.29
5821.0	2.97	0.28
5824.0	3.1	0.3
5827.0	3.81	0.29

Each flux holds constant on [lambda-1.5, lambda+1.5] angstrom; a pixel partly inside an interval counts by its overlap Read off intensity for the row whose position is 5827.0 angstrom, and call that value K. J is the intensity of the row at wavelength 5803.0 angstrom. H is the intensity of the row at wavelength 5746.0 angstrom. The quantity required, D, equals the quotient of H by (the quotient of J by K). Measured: 3.6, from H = 3.46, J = 3.63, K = 3.81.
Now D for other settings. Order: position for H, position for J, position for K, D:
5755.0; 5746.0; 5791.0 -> 2.7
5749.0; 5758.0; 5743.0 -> 4.1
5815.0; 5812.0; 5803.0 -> 3.3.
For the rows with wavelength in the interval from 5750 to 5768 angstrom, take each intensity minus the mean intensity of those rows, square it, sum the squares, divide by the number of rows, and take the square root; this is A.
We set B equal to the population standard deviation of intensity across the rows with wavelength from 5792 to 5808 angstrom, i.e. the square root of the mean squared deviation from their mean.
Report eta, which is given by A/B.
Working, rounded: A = 0.20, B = 0.293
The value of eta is 0.67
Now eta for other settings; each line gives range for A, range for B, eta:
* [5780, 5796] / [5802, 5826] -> 0.46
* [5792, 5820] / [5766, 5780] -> 0.59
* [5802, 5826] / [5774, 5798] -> 0.74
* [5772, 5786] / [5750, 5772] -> 2.11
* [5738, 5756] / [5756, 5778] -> 0.51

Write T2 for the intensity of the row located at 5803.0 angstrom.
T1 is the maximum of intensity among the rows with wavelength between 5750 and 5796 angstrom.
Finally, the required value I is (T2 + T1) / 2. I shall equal 3.73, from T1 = 3.83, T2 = 3.63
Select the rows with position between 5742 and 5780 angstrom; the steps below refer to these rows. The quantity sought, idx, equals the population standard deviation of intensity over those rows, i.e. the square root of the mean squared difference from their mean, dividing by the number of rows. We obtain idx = 0.32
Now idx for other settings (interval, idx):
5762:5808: 0.32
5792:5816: 0.26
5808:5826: 0.20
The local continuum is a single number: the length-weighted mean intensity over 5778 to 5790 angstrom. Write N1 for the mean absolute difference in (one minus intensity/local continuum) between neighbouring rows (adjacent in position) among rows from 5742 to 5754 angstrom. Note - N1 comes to 0.04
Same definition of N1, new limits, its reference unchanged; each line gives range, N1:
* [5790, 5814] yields 0.11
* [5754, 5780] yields 0.11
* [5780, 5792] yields 0.05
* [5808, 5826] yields 0.09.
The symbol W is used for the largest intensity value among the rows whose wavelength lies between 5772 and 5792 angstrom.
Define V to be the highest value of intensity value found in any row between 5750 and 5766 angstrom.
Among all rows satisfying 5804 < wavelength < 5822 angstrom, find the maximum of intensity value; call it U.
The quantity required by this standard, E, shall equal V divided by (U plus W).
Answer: 0.45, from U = 3.5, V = 3.29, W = 3.83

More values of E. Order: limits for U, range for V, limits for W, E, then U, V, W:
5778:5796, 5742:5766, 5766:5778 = 0.48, 3.83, 3.46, 3.41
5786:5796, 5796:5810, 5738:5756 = 0.54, 3.27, 3.63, 3.46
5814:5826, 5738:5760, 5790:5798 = 0.52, 3.5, 3.46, 3.15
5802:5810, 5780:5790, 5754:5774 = 0.48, 3.63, 3.35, 3.41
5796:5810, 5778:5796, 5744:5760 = 0.54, 3.63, 3.83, 3.46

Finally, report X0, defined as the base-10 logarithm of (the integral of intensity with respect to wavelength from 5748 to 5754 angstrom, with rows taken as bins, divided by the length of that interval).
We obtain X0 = 0.505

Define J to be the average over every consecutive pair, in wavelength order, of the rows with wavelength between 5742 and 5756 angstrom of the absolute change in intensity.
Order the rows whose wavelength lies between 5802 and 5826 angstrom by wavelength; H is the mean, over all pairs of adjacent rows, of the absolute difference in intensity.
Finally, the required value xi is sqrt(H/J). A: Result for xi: 1.8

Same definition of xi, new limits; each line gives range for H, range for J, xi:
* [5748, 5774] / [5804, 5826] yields 0.9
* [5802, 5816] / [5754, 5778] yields 1.2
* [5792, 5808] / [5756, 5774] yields 1.3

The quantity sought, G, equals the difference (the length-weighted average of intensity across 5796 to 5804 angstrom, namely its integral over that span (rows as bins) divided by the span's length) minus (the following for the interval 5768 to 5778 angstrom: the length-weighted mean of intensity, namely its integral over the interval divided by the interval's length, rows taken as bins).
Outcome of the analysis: 0.20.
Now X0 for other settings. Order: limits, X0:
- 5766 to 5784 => 0.502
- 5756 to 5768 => 0.498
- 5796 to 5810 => 0.502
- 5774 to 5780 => 0.503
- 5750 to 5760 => 0.479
